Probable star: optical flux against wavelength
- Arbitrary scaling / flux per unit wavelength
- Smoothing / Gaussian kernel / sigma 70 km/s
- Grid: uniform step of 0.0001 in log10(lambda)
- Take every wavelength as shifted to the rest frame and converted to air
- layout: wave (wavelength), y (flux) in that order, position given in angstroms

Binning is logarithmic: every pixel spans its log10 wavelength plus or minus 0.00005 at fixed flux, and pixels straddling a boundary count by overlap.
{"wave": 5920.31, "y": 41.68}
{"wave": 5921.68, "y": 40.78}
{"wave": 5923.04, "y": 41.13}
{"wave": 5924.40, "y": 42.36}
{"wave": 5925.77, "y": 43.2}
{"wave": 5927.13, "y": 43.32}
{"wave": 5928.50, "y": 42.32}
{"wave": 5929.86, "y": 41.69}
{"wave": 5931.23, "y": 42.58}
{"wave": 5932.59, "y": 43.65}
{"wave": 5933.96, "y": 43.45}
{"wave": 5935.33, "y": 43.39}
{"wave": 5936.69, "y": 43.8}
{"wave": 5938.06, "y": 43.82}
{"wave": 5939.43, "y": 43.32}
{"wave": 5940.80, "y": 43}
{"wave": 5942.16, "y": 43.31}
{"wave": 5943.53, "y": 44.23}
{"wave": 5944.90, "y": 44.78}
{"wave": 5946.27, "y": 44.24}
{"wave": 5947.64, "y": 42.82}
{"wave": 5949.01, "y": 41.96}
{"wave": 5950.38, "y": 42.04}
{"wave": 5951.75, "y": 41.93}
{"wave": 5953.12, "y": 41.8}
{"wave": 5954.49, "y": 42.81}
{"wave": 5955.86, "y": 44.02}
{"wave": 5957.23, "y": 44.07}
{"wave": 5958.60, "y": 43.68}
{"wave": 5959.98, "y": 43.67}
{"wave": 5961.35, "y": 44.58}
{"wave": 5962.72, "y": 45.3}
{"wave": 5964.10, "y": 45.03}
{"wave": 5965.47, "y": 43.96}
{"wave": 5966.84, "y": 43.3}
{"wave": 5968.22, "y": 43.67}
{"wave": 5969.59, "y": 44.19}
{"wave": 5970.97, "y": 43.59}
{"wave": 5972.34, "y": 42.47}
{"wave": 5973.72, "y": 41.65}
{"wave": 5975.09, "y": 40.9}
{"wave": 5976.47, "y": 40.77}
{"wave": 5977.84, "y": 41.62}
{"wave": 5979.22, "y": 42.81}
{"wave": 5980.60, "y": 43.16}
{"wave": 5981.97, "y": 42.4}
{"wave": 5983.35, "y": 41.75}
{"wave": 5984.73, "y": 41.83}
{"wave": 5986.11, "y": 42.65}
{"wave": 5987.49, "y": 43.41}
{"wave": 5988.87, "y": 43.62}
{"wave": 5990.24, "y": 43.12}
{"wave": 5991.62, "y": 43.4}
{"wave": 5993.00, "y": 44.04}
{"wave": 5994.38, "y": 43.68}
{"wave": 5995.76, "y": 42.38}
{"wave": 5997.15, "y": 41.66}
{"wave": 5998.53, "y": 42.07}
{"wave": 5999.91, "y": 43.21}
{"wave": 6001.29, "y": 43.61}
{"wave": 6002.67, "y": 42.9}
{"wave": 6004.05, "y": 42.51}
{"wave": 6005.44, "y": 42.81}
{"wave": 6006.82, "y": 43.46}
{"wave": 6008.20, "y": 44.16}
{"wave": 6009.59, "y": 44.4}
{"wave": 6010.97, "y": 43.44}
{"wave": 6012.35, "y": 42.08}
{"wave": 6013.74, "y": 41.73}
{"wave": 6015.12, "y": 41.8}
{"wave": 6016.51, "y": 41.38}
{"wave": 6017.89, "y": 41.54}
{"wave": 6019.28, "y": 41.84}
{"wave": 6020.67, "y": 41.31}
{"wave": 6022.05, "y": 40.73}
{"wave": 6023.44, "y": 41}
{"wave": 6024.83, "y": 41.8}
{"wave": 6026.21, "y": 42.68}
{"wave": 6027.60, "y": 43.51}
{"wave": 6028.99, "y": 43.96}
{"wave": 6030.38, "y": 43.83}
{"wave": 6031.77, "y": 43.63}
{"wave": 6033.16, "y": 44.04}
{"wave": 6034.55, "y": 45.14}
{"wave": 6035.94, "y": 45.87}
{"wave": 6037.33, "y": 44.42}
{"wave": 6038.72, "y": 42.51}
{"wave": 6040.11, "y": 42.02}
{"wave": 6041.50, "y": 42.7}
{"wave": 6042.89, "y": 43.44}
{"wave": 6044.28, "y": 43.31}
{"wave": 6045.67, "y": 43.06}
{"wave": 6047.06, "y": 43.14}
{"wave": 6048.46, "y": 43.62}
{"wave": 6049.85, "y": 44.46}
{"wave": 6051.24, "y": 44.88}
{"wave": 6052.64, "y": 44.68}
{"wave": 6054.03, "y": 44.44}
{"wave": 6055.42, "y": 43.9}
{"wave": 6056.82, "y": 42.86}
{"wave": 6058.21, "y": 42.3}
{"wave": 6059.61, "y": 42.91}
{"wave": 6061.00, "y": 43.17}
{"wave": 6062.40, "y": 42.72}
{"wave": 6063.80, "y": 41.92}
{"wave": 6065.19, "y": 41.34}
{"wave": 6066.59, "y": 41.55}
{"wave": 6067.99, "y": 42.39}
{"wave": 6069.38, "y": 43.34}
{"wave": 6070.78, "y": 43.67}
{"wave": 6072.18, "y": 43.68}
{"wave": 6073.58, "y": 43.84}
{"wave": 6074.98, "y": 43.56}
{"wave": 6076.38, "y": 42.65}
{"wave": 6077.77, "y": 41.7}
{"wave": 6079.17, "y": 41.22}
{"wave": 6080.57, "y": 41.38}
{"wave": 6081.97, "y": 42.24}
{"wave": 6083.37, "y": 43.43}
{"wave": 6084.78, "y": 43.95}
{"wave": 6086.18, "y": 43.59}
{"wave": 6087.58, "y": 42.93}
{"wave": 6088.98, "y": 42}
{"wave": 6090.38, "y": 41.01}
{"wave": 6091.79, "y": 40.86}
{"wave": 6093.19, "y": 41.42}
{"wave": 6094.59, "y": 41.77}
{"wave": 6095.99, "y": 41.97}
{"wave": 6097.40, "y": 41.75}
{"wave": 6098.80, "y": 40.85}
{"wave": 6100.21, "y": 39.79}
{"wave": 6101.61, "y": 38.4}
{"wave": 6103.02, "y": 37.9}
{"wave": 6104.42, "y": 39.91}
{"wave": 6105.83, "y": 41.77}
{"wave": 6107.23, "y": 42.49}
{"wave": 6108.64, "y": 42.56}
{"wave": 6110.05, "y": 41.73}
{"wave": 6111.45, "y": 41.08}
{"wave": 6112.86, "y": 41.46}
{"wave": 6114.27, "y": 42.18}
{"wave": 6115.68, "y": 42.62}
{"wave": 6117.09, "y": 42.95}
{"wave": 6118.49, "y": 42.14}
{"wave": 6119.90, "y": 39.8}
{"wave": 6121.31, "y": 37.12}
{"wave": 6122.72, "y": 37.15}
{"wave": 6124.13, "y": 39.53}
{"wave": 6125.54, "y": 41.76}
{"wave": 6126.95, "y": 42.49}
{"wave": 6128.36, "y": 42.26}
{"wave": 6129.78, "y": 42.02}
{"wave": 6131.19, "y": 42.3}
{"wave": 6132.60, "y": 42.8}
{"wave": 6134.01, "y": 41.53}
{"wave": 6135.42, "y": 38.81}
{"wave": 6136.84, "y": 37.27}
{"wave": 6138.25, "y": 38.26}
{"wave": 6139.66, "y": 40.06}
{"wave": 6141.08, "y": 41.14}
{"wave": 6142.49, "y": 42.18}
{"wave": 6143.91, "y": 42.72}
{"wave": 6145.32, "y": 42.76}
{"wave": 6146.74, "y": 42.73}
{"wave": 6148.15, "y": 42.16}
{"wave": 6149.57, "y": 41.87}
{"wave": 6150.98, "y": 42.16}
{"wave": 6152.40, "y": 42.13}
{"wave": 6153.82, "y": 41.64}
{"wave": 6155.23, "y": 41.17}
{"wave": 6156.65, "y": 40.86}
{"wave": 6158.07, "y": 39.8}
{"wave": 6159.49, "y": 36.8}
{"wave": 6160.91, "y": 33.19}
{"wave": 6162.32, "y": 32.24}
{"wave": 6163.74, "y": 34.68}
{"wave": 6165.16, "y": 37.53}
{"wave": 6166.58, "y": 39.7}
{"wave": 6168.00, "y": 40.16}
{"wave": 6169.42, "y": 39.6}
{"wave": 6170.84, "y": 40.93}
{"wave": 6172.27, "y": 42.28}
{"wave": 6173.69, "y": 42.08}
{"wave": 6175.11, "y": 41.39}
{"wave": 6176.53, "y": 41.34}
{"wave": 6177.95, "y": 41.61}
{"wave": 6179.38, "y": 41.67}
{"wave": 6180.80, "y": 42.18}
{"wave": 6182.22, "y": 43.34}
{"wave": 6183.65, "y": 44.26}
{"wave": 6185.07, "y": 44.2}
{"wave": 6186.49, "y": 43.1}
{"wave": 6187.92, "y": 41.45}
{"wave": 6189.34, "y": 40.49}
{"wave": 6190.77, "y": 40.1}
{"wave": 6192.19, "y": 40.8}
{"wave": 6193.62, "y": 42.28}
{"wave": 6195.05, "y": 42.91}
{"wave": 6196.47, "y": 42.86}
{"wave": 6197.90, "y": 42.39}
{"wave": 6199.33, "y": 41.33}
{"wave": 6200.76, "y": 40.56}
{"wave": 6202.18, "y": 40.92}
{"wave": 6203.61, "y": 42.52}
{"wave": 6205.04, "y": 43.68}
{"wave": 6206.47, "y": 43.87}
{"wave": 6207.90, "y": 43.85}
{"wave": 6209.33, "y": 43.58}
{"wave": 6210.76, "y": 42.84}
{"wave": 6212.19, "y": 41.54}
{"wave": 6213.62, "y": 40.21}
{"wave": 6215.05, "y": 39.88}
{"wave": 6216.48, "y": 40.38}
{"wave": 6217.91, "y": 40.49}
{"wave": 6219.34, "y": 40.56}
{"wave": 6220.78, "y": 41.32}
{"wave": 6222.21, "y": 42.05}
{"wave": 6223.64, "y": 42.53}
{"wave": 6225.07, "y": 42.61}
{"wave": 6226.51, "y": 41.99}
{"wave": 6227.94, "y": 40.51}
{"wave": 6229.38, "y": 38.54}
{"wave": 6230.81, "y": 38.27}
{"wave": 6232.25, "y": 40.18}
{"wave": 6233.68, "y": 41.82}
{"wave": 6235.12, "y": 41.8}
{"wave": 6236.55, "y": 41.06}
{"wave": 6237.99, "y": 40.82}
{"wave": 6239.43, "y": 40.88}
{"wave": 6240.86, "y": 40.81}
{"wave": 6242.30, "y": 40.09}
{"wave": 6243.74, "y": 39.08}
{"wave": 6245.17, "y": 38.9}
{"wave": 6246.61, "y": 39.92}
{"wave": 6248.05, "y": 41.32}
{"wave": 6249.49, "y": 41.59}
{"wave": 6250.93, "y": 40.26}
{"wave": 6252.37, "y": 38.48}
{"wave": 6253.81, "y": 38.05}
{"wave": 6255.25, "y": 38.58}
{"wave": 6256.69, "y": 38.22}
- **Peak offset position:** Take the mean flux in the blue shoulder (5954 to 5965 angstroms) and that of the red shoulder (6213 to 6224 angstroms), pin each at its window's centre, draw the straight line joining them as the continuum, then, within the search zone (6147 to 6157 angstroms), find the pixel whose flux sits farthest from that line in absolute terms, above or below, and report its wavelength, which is 6156.65 angstroms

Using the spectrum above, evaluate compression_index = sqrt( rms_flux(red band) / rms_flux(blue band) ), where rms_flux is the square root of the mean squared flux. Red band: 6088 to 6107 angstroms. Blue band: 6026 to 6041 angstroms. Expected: 0.965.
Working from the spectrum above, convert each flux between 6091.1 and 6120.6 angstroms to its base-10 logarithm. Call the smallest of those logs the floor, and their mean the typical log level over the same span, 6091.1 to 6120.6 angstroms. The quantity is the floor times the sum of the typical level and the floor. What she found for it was 5.04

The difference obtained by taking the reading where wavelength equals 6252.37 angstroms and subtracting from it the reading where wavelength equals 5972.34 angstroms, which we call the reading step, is -4.0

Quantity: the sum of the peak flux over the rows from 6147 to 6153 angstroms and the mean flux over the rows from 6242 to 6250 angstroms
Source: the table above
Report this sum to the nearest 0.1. 82.3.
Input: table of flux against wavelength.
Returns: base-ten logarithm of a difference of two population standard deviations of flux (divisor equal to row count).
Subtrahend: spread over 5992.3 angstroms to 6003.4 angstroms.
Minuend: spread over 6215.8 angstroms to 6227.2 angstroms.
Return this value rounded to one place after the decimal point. -1.1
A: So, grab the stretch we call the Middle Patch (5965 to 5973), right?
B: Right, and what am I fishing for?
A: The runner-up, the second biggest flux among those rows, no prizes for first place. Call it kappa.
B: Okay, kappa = 43.96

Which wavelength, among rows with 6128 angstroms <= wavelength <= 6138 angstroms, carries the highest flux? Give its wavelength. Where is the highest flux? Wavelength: 6132.60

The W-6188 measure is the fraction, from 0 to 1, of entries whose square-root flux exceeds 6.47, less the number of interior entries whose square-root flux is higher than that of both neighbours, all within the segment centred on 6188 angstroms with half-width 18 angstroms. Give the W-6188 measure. -2.5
